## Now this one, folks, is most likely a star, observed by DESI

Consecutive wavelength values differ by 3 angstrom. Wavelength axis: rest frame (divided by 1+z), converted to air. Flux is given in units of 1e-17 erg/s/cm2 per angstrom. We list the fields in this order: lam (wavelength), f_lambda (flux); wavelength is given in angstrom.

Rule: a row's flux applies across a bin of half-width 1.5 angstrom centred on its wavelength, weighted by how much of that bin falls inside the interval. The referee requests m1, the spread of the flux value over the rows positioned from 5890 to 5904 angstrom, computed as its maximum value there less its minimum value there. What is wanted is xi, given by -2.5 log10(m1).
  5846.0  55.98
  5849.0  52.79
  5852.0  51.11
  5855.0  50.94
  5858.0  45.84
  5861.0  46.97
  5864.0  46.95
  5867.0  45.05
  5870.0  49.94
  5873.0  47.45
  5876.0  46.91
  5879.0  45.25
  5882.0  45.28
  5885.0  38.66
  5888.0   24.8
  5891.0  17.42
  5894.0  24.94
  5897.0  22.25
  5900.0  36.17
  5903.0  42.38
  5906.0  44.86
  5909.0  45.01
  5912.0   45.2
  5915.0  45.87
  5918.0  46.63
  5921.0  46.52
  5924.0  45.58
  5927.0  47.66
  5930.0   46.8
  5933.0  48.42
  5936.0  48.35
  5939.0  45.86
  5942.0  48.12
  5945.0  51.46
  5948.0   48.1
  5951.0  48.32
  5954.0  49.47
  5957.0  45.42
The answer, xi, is -3.5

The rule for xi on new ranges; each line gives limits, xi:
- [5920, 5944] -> -1.1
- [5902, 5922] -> -1.6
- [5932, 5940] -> -1.0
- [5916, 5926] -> -0.1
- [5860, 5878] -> -1.7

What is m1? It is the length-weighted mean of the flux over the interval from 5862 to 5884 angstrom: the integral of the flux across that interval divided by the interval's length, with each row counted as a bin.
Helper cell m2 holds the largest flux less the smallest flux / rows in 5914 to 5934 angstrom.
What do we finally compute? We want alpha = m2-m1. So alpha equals -44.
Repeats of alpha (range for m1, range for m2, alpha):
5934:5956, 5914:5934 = -46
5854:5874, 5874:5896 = -18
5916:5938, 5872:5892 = -17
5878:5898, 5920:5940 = -28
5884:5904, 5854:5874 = -23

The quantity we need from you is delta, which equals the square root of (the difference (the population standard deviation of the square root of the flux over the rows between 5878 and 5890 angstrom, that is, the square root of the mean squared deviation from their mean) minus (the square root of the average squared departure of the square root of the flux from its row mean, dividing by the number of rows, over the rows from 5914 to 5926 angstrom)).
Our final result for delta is 0.83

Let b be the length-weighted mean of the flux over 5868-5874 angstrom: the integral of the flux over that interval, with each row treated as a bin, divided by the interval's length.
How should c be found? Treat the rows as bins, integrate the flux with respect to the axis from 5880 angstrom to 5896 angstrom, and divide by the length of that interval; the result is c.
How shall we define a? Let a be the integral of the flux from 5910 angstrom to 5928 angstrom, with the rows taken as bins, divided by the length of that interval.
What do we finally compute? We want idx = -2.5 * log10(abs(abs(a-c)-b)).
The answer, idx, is -3.8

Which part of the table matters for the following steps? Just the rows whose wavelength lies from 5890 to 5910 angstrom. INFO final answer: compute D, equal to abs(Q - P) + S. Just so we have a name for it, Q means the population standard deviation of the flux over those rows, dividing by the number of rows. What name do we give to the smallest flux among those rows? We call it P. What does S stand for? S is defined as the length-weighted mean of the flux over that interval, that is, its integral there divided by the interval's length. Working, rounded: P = 17.42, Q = 10.7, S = 33.4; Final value 40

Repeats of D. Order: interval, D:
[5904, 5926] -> 90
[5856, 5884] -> 90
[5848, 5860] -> 93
